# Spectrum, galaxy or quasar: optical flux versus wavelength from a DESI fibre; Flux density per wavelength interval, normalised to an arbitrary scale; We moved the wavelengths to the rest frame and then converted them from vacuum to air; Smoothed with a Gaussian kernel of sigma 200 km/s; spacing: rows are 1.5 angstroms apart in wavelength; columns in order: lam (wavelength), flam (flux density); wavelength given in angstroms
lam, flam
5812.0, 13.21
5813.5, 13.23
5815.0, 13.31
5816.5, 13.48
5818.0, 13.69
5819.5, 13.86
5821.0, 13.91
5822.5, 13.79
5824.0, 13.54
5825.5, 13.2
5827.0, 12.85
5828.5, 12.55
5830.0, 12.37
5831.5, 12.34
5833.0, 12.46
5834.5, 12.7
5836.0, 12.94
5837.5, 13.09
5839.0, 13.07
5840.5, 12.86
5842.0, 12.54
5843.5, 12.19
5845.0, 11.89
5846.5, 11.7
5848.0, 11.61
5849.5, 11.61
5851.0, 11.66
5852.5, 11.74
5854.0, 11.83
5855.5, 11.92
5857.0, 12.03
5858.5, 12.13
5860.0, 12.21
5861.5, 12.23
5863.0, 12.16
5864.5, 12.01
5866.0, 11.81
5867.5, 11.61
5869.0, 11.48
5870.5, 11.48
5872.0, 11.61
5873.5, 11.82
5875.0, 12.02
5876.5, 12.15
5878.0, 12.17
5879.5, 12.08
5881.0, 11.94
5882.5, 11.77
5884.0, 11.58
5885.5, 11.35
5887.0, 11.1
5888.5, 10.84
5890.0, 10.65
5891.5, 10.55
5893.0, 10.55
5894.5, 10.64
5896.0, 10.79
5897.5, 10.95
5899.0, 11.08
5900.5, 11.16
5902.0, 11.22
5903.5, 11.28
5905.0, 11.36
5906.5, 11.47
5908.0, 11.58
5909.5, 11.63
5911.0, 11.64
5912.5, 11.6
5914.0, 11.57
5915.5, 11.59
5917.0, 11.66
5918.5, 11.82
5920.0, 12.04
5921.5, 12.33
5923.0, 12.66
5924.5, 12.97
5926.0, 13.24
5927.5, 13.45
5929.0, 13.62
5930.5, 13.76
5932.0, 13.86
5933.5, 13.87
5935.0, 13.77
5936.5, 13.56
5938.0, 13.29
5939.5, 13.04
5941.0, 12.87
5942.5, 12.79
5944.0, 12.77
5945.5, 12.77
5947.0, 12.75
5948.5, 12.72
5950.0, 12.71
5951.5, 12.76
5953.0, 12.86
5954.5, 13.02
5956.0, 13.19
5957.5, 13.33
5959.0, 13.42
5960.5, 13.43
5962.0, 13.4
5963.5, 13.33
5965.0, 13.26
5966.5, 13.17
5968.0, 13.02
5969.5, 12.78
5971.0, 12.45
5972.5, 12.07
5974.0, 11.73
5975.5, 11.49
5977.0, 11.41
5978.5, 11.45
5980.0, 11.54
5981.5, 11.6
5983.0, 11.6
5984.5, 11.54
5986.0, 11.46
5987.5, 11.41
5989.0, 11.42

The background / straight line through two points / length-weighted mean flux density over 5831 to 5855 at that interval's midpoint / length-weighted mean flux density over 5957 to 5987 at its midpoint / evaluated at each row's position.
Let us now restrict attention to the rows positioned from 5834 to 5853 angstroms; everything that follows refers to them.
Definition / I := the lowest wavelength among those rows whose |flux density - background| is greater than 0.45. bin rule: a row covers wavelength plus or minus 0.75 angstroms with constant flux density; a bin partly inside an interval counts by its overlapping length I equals 5836.0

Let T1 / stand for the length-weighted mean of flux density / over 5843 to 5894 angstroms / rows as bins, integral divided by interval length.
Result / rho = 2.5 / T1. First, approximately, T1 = 11.7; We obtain 0.214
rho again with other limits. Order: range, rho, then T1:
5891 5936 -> 0.208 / 12.0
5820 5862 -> 0.200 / 12.5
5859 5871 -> 0.210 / 11.9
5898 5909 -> 0.221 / 11.3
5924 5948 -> 0.188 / 13.3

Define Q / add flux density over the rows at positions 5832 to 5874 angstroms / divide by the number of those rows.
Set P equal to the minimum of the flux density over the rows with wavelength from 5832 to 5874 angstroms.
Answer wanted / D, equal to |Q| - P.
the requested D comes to 0.6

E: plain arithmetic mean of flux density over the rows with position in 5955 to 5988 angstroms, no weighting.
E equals 12.4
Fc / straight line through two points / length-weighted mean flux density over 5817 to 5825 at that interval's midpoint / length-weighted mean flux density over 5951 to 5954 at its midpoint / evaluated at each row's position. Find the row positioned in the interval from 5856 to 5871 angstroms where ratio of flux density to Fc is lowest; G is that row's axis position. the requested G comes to 5869.0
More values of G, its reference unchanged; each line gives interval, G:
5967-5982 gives 5977.0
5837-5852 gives 5848.0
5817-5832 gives 5831.5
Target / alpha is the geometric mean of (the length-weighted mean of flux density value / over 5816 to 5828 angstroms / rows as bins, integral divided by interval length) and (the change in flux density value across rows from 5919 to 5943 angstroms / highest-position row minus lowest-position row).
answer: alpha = 3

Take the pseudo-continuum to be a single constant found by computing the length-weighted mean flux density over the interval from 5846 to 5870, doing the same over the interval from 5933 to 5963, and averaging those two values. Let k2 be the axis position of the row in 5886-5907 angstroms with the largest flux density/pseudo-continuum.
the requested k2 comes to 5906.5 angstroms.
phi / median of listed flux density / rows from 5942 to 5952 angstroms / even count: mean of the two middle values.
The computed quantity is 12.8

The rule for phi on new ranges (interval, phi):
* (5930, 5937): 13.8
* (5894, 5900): 10.9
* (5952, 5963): 13.3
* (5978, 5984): 11.6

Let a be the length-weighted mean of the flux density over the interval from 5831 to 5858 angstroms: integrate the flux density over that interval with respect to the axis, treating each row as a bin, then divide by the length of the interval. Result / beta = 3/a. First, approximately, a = 12.2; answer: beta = 0.245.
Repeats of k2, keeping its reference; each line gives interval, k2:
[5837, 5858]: 5837.5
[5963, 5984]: 5963.5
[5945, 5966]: 5960.5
